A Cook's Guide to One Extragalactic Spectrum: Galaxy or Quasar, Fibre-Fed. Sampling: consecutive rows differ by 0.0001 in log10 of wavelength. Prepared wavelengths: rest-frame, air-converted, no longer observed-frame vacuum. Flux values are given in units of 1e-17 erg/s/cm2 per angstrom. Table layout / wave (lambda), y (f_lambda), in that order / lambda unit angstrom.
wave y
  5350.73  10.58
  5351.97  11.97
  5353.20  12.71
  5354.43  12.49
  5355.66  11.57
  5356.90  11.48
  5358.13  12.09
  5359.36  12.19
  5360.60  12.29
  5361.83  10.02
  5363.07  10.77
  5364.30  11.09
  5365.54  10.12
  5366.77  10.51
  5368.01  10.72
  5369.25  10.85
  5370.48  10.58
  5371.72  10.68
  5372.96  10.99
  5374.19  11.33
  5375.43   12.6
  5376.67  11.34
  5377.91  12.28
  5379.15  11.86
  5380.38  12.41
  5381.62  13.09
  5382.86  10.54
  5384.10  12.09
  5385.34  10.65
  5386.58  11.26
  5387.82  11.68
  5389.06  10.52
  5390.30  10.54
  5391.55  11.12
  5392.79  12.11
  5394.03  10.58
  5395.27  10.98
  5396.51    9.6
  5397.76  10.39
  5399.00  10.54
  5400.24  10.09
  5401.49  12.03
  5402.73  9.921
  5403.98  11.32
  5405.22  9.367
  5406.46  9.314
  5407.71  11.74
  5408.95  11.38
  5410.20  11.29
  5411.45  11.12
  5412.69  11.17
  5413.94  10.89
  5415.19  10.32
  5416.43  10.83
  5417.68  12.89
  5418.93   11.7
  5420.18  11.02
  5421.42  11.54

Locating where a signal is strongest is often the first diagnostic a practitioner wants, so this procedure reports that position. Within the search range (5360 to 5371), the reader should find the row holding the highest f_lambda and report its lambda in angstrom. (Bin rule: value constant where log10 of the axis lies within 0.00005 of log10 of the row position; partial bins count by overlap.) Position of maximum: 5360.60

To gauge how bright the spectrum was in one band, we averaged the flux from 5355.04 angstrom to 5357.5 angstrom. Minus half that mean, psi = -5.76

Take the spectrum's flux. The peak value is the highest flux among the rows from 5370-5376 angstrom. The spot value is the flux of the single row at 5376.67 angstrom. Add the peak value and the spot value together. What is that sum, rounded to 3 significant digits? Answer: 23.9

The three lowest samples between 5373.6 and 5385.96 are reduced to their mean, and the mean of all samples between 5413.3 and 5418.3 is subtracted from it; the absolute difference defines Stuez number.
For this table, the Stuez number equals 0.39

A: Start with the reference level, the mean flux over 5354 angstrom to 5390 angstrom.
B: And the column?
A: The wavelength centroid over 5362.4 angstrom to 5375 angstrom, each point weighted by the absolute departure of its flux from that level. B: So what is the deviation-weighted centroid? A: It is 5367.9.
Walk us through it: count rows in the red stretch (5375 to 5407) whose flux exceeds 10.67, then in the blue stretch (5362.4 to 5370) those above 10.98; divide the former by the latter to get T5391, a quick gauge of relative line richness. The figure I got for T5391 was 14.0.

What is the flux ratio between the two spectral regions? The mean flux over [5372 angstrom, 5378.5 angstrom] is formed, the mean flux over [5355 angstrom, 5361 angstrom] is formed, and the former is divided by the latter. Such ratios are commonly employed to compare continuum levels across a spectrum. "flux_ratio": 0.98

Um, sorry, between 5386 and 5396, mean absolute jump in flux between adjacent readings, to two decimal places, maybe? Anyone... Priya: 0.73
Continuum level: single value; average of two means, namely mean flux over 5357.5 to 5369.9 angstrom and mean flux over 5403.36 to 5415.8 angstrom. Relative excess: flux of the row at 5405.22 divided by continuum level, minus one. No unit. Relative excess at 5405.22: -0.14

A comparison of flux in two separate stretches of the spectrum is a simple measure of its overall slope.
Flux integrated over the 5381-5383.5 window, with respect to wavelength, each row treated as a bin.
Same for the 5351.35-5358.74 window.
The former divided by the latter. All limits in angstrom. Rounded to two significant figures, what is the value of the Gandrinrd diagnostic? 0.33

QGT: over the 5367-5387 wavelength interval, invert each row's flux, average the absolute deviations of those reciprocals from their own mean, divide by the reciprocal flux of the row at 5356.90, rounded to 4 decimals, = 0.0595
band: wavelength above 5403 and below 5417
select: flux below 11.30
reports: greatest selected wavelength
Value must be 5416.43 angstrom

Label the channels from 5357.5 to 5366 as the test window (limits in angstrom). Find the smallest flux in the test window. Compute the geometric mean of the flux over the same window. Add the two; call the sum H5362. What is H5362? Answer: 21.2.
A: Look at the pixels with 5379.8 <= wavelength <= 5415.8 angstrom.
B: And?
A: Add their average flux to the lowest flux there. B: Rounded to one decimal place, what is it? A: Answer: 20.3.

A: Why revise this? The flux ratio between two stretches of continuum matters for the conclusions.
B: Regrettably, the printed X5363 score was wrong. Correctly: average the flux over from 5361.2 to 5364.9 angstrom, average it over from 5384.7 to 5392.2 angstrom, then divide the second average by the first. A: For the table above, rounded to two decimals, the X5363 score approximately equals 1.03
